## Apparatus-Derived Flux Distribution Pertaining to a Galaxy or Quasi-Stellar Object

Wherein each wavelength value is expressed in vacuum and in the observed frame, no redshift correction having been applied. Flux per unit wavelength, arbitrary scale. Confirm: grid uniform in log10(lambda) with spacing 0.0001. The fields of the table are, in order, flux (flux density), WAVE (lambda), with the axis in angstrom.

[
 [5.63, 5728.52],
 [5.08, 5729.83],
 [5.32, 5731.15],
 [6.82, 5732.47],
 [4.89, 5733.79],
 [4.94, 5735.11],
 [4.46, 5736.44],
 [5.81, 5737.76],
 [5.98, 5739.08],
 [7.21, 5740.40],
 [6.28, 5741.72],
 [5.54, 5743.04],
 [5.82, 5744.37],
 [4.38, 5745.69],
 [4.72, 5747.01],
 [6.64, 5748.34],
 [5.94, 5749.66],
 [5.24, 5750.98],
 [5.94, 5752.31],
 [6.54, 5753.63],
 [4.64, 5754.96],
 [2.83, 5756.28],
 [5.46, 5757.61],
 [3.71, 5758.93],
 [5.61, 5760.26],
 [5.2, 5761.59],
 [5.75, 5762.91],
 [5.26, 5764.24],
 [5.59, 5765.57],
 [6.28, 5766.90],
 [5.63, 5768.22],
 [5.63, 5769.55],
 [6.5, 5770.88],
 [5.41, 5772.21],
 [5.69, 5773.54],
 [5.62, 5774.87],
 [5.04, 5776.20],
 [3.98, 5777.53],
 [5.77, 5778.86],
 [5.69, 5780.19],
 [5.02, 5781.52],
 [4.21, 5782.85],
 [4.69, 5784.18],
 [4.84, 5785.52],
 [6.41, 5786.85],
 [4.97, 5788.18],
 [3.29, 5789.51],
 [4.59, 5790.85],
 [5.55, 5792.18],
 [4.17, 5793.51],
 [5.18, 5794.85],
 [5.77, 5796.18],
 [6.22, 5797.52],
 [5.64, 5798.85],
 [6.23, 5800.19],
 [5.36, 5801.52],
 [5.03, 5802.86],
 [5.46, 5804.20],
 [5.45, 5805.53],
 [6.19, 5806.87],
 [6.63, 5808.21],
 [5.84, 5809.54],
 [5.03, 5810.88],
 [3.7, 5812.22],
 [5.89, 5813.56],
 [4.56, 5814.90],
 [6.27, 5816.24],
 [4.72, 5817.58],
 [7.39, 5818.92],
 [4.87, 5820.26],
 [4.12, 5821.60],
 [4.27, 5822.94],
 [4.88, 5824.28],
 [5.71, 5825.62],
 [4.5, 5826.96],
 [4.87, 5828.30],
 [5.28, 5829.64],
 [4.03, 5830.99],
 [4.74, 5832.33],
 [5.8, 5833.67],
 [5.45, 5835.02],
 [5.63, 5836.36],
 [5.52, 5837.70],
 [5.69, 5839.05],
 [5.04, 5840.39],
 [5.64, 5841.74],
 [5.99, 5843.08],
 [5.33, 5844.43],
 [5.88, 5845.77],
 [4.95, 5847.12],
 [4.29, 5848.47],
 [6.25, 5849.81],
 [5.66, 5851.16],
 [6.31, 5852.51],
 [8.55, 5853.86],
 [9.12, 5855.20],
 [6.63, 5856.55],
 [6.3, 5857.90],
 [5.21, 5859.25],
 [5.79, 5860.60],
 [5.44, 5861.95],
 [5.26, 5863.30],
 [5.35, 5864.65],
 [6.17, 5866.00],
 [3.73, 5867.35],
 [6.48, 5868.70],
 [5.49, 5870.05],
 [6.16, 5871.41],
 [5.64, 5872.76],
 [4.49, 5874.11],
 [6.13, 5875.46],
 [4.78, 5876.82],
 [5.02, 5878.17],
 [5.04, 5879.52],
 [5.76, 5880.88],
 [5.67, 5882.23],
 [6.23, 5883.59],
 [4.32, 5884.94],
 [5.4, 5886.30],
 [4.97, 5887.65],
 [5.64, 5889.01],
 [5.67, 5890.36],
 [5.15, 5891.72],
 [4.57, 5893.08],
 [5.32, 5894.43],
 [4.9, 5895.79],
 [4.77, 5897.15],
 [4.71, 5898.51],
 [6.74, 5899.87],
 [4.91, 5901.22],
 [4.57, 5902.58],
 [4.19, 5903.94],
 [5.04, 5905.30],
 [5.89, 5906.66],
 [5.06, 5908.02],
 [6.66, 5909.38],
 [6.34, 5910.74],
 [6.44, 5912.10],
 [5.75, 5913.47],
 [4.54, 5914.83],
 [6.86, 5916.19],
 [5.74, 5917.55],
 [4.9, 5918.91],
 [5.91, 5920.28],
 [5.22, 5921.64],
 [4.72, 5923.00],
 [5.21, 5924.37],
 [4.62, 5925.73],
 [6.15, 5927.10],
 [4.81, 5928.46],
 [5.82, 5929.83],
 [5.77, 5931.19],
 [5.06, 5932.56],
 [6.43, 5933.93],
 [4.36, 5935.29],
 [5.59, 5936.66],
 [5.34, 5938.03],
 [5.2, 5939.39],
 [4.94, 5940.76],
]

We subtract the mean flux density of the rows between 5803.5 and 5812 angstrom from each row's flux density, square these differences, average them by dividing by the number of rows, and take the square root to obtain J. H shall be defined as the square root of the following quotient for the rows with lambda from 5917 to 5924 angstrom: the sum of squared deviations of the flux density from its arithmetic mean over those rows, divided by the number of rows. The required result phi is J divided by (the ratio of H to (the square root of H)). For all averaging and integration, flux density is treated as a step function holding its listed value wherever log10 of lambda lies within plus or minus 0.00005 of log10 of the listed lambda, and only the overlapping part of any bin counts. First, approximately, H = 0.46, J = 0.53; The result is 0.78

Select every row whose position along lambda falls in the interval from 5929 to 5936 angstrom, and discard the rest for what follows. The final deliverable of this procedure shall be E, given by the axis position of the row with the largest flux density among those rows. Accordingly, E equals 5933.93 angstrom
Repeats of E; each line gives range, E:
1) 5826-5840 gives 5833.67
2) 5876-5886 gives 5883.59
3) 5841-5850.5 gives 5849.81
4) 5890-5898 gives 5890.36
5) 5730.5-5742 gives 5740.40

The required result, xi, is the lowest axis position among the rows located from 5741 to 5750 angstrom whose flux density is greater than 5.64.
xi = 5741.72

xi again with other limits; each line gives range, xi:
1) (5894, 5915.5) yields 5899.87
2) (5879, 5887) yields 5880.88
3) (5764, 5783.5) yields 5766.90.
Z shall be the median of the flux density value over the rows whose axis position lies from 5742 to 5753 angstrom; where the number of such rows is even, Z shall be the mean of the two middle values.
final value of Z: 5.7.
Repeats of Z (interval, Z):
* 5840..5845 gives 5.5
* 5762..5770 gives 5.6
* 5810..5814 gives 5.0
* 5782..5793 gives 4.8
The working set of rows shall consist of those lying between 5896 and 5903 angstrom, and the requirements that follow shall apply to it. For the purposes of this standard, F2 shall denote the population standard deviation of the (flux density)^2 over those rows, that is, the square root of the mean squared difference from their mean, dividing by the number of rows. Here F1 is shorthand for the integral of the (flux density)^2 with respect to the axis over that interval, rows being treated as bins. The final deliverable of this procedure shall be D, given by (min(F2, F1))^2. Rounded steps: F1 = 190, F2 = 9.2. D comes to 85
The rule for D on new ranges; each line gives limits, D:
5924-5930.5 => 39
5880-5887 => 44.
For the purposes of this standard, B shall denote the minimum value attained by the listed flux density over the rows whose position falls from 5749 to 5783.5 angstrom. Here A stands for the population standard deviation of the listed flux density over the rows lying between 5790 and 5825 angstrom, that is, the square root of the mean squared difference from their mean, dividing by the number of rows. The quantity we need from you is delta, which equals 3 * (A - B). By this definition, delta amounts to -5.9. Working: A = 0.85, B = 2.83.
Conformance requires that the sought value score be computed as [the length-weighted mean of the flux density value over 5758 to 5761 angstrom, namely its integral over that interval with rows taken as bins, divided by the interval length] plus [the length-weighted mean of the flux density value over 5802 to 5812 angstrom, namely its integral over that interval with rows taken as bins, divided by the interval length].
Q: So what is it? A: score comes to 10.3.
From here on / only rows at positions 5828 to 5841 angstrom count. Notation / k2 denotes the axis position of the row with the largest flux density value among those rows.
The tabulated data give 5833.67 angstrom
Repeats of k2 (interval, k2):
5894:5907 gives 5899.87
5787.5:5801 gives 5800.19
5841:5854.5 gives 5853.86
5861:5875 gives 5868.70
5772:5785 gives 5778.86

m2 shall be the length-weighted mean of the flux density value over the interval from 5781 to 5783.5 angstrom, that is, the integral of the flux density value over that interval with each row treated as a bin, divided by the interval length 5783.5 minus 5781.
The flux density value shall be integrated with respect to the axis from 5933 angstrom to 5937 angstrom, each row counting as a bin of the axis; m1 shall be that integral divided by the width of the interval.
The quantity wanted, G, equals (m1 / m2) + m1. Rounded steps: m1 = 5.42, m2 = 4.60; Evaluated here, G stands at 6.60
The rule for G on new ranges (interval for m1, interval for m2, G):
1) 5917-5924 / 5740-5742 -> 6.06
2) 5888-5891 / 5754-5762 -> 6.79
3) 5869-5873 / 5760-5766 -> 6.91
